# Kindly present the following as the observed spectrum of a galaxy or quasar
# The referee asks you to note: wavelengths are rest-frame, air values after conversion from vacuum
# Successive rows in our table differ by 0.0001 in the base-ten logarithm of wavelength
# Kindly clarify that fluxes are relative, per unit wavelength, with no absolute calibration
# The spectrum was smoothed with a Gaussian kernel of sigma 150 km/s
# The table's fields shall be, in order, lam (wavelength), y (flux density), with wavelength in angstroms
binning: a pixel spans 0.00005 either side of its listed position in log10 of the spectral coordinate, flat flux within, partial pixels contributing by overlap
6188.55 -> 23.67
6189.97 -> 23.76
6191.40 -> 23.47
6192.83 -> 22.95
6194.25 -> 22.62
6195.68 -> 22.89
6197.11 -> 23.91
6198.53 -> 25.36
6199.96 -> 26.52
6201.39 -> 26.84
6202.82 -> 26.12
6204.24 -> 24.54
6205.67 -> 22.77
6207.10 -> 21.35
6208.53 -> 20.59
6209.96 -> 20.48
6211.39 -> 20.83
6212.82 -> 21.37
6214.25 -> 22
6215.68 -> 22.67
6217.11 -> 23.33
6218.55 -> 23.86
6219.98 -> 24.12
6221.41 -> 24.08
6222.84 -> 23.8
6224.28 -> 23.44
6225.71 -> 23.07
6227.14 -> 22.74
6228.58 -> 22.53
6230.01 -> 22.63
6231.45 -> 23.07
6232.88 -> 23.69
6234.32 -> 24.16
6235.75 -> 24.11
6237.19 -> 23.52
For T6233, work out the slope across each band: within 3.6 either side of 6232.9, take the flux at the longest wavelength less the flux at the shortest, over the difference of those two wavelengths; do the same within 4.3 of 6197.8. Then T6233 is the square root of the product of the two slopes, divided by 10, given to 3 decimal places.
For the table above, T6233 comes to 0.039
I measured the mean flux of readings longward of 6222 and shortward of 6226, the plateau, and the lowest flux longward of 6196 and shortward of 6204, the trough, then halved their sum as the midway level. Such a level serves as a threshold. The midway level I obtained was 23.7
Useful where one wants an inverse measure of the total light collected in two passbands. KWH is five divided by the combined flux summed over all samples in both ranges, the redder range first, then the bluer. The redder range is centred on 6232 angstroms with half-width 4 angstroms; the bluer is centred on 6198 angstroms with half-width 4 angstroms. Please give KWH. 0.0173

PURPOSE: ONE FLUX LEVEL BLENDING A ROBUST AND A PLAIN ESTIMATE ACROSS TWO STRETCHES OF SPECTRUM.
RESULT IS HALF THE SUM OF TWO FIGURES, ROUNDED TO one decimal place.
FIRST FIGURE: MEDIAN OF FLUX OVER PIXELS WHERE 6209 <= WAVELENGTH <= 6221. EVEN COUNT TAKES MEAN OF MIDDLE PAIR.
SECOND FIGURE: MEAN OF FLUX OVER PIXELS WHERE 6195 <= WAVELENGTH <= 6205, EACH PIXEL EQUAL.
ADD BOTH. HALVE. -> 23.8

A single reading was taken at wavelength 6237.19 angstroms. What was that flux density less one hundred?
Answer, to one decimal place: -76.5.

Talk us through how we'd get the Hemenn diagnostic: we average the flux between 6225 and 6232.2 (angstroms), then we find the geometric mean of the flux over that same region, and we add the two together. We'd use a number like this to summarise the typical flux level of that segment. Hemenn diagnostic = 45.6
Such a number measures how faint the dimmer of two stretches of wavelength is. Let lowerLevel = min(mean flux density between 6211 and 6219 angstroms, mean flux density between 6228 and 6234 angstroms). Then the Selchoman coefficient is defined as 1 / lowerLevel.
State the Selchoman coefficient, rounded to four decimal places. 0.0448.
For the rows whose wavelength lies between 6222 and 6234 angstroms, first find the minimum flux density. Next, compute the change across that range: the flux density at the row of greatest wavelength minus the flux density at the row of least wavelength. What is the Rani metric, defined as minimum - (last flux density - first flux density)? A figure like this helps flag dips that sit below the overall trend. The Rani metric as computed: 22.6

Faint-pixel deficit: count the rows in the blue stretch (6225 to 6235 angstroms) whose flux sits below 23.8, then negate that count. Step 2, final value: -6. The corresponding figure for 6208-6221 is -7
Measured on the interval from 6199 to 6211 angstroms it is -4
